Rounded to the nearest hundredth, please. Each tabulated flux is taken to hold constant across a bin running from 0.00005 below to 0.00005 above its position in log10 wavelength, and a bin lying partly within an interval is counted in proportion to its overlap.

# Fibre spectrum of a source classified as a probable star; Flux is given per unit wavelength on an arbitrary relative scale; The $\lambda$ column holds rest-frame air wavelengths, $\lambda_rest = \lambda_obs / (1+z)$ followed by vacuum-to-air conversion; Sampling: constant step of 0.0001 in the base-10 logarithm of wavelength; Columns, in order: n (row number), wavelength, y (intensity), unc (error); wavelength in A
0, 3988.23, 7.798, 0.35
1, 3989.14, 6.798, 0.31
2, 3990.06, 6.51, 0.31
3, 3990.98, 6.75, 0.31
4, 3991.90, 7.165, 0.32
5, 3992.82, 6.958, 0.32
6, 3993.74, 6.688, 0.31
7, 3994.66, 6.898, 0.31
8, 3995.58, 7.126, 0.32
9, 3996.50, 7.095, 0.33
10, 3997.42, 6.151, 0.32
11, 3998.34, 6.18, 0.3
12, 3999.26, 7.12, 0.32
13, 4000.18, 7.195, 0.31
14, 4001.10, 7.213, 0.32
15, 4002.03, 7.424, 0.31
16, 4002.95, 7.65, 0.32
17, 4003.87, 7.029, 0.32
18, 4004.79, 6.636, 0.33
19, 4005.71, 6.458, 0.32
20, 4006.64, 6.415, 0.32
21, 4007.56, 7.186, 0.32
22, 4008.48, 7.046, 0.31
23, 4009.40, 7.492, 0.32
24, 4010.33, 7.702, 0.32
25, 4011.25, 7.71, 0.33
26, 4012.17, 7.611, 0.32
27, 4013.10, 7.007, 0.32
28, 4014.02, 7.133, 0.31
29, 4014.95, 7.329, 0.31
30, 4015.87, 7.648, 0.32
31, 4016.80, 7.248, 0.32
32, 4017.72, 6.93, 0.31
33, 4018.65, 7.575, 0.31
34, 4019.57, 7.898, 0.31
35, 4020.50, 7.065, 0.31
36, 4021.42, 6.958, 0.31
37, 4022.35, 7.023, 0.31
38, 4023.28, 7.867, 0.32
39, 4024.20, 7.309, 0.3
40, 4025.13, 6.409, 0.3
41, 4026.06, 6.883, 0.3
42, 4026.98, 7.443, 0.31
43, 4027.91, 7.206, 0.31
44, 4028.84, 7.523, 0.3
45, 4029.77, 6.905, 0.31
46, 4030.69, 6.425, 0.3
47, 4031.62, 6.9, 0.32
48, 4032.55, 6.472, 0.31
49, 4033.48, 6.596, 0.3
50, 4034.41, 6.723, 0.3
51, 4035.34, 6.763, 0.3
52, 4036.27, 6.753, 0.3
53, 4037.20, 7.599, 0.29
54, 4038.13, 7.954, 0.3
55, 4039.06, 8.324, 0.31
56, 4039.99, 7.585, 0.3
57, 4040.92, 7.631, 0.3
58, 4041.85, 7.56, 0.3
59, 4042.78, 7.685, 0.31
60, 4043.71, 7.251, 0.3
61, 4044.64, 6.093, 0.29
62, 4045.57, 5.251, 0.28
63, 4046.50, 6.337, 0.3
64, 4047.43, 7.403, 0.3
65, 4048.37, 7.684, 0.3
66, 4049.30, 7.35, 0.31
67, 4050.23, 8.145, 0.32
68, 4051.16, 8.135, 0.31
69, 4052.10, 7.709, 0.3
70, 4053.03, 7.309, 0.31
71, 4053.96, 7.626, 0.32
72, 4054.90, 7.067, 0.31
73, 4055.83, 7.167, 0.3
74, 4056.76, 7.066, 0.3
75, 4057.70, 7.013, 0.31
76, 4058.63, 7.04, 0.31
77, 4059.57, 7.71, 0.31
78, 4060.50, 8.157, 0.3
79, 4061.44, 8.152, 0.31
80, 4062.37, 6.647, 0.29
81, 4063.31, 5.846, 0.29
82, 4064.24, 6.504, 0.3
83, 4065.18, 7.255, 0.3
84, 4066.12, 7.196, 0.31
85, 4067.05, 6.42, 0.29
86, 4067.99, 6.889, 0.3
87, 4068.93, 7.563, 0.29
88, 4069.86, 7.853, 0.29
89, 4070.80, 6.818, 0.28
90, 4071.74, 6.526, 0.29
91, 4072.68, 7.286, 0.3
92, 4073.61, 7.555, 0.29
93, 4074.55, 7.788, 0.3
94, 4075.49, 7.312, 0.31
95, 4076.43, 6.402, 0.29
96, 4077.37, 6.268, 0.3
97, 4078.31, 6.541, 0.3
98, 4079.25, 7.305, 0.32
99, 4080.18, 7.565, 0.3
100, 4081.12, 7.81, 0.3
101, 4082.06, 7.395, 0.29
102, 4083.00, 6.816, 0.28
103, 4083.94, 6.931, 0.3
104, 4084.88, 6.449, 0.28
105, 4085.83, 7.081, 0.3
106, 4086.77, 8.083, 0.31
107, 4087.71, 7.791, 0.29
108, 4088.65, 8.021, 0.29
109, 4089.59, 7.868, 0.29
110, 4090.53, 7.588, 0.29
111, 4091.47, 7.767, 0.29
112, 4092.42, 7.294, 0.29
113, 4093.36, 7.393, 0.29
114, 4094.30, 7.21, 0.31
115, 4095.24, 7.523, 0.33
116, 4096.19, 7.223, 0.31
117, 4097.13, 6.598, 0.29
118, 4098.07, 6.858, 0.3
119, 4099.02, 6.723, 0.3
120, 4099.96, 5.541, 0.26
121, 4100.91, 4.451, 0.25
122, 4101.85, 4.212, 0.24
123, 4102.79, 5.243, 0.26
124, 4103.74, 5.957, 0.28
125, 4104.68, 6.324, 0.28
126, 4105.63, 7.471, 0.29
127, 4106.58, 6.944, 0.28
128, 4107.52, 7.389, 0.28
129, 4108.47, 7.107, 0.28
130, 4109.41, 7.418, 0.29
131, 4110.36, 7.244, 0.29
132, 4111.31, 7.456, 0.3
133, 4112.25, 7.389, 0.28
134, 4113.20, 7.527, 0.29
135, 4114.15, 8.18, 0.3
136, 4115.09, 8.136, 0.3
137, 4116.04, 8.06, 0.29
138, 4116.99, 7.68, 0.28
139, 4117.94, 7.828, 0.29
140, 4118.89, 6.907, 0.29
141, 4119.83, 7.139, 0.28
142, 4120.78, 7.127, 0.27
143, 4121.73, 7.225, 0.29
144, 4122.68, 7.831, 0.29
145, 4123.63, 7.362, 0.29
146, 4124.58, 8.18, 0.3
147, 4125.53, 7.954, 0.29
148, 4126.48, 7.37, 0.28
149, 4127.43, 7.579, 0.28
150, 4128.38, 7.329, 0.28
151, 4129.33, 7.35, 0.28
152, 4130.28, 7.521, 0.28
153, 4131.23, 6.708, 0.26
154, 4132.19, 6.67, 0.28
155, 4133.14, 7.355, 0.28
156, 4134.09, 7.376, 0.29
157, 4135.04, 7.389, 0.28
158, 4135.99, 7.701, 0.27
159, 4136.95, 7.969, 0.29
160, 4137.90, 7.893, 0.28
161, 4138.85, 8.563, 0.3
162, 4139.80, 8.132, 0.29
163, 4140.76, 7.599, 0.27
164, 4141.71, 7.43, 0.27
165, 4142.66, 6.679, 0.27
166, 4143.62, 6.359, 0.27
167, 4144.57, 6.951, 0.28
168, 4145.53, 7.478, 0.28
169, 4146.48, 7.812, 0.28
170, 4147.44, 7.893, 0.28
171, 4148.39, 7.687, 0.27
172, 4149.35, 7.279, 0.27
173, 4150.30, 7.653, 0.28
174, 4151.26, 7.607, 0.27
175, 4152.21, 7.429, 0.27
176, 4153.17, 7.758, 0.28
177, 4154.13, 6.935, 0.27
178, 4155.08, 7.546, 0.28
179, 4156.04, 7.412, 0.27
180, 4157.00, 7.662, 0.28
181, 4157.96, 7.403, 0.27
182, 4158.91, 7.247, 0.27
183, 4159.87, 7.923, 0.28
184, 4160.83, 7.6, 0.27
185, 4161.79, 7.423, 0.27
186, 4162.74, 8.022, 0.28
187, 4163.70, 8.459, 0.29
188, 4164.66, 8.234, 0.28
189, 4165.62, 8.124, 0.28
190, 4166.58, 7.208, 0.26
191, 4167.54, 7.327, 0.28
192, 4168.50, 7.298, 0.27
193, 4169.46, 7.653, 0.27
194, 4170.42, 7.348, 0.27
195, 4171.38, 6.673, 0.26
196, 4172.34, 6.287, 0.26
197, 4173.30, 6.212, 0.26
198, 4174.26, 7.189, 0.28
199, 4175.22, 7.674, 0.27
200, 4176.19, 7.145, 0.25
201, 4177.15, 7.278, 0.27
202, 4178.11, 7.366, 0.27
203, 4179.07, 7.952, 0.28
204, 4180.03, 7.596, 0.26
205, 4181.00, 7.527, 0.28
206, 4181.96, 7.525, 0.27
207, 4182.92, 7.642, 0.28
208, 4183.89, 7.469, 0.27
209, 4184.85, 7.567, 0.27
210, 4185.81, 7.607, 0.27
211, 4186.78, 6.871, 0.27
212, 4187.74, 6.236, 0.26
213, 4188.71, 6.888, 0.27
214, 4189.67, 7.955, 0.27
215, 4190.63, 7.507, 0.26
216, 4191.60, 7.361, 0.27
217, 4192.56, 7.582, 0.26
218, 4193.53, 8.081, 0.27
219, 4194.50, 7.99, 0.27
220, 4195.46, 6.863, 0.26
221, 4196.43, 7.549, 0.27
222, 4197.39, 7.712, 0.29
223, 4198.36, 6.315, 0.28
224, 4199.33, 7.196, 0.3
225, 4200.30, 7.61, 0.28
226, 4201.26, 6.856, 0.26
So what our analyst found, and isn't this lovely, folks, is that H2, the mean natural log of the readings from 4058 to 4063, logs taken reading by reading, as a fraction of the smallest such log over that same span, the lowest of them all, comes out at 1.06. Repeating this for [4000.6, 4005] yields 1.04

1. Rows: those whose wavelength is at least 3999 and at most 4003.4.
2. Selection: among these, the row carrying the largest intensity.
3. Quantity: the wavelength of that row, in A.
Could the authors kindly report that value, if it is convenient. 4002.95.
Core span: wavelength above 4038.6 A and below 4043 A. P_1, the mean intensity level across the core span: 7.8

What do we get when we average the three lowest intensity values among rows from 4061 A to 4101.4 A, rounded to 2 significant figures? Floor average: 5.3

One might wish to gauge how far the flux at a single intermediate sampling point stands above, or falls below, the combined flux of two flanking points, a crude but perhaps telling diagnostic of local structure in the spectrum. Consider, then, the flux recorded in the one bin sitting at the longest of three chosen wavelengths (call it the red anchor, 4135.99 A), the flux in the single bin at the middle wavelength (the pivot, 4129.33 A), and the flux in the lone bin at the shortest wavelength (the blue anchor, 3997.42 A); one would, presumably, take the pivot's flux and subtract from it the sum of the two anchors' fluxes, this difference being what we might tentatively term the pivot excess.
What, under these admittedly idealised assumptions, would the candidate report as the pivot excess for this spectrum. -6.5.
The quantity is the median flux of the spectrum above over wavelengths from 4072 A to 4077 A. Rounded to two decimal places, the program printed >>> 7.31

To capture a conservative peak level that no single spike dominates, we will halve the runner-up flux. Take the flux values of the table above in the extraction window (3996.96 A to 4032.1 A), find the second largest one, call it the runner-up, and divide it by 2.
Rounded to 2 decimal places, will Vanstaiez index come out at 3.93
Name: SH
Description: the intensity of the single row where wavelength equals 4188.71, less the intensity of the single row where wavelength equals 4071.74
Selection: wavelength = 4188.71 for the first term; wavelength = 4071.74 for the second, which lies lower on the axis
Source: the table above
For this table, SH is 0.4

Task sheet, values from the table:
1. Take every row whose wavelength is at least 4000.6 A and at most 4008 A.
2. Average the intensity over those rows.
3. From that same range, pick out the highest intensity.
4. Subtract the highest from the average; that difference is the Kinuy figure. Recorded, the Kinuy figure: -0.65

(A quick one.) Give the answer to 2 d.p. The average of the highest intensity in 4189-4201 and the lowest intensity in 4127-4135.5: 7.38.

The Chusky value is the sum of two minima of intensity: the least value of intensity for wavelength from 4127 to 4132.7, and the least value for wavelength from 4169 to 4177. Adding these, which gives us 12.9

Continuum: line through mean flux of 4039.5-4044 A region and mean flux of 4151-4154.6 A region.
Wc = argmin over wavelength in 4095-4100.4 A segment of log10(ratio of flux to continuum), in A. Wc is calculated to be 4099.96 A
